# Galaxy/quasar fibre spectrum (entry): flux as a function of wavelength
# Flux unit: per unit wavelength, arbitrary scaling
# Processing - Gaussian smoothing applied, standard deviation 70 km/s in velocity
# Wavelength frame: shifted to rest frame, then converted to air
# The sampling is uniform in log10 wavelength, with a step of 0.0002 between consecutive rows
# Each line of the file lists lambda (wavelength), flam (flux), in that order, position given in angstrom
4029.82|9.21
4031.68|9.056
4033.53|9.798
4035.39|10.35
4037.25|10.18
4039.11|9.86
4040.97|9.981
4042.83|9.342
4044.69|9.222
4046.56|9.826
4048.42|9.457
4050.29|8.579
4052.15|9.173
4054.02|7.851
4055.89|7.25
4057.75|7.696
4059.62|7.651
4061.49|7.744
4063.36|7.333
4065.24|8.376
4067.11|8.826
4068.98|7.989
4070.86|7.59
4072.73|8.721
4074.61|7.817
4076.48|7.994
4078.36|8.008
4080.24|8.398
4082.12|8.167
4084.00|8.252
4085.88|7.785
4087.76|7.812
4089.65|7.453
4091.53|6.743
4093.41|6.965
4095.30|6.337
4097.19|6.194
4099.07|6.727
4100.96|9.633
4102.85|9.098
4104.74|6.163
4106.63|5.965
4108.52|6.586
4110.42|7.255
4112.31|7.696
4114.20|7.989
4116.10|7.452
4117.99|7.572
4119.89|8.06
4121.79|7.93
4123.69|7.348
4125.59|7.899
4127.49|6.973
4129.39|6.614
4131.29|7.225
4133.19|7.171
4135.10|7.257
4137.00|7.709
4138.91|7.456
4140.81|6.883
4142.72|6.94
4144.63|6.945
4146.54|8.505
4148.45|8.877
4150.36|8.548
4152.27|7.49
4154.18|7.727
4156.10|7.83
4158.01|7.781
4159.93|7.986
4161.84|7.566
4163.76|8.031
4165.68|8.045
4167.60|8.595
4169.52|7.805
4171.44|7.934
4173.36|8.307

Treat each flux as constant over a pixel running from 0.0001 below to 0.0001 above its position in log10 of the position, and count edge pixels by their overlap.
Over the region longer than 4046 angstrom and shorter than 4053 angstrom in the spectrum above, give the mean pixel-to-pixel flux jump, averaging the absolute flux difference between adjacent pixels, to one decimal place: 0.6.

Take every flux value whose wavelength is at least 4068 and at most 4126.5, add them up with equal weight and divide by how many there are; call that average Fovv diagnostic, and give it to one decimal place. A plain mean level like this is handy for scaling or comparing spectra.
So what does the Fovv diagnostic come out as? 7.6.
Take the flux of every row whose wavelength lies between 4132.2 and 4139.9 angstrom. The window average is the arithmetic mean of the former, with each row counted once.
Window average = 7.4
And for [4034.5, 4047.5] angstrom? 9.8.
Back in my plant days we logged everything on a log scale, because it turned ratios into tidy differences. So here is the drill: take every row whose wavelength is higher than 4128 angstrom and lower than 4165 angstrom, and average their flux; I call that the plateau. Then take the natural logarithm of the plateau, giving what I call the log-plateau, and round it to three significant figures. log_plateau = 2.03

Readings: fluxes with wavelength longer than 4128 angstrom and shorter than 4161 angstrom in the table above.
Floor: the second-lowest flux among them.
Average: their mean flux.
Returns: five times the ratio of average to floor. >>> 5.5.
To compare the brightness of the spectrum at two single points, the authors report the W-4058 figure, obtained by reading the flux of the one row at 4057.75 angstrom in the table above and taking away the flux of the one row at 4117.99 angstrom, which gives 0.12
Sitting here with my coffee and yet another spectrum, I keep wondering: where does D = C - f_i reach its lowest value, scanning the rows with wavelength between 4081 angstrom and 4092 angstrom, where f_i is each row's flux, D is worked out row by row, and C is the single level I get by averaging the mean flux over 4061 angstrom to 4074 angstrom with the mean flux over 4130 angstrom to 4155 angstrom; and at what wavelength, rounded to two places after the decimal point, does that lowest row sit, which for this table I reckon 4084.00 angstrom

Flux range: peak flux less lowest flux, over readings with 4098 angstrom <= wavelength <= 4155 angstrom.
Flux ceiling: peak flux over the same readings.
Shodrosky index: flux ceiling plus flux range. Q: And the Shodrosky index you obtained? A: 13.3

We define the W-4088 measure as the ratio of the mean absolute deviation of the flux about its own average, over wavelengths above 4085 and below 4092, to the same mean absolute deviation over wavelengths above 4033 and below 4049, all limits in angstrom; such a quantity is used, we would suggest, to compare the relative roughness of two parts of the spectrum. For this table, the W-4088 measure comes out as 1.2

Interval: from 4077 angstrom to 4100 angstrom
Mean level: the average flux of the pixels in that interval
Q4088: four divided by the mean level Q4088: 0.540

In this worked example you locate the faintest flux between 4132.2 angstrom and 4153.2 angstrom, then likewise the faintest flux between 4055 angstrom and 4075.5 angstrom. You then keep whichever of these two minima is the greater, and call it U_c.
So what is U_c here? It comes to 7.25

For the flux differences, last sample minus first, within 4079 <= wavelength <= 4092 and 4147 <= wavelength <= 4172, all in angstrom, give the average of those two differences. -1.3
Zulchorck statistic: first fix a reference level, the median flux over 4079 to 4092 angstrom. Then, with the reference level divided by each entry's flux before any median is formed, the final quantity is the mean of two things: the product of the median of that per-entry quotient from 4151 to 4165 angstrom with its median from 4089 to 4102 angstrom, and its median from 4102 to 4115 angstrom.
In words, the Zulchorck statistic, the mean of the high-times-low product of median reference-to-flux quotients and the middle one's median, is 1.12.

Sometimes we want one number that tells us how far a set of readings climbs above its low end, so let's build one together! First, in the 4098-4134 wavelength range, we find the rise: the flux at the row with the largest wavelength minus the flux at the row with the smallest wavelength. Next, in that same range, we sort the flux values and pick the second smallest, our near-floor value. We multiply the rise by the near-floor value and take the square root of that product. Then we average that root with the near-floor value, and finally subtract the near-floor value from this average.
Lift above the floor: -2.3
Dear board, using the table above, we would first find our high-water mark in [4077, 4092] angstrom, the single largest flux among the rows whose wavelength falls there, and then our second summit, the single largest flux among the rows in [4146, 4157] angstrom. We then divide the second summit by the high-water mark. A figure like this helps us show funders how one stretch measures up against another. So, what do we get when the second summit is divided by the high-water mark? 1.06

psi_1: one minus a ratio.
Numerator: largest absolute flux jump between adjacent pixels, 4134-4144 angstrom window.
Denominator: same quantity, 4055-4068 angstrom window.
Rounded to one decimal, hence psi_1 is 0.5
